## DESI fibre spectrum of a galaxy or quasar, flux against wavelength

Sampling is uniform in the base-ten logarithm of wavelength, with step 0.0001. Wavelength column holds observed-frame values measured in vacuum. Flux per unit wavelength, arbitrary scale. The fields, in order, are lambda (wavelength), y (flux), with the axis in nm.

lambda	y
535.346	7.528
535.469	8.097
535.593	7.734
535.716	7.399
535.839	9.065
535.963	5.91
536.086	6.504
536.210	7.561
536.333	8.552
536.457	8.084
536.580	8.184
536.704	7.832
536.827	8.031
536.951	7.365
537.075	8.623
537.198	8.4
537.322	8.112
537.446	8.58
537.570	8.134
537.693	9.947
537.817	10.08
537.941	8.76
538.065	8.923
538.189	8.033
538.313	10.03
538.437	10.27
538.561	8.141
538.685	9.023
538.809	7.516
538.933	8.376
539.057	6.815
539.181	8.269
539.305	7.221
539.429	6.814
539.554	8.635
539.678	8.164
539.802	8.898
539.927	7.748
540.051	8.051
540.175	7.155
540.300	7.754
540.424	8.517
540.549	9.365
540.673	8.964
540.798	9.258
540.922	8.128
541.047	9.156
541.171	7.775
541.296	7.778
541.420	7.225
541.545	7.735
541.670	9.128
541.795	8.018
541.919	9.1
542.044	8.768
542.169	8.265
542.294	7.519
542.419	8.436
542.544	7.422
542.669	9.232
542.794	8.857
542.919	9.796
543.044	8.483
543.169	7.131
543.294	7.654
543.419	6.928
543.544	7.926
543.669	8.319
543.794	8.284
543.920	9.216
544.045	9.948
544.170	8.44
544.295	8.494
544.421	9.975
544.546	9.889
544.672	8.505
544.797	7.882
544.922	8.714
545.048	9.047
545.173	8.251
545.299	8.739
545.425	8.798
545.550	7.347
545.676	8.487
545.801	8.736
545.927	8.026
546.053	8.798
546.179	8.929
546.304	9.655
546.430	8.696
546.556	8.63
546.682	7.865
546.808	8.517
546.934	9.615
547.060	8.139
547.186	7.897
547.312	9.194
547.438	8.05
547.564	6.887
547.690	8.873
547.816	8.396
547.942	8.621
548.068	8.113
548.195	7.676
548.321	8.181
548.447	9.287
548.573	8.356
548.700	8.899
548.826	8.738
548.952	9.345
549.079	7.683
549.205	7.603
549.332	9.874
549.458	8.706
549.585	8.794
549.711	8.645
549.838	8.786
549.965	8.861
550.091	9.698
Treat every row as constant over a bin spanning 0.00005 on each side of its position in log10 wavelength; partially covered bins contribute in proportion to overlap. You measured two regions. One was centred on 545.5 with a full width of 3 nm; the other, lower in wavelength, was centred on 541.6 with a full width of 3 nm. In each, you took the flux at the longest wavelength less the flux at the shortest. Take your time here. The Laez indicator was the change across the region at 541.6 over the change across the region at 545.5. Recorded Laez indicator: -4.0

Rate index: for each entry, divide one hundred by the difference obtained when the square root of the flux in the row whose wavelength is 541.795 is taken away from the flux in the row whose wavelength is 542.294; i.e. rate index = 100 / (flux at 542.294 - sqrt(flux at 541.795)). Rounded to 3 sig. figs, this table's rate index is 21.3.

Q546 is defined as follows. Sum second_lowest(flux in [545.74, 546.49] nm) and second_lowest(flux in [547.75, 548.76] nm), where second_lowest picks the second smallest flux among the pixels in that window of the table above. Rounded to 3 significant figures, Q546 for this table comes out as 16.8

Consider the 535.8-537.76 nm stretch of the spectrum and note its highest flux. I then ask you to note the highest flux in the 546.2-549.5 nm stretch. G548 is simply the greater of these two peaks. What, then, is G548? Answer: 9.9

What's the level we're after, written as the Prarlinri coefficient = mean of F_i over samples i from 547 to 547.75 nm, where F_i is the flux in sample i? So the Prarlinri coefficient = 8.2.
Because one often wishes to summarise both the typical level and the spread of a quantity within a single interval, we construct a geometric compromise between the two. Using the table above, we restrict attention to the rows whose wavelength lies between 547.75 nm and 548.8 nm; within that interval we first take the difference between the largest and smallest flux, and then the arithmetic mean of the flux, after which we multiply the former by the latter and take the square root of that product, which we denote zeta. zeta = 3.7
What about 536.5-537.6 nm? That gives 3.2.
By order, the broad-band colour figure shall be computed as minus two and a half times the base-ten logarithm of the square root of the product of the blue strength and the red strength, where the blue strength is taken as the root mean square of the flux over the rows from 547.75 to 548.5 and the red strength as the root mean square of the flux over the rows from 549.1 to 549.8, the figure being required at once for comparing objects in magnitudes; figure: -2.33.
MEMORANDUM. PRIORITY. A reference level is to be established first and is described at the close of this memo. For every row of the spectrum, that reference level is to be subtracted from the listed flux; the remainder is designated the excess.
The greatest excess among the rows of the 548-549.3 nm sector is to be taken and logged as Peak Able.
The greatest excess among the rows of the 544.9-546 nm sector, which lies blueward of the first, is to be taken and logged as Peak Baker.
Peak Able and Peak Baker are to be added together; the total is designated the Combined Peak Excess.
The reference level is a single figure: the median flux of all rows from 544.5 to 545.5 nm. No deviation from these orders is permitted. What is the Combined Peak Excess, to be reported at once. 0.9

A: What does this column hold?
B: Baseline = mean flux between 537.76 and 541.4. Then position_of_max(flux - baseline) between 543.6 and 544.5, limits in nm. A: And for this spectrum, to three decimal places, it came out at 544.421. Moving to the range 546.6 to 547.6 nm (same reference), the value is 546.934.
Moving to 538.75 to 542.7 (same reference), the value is 540.549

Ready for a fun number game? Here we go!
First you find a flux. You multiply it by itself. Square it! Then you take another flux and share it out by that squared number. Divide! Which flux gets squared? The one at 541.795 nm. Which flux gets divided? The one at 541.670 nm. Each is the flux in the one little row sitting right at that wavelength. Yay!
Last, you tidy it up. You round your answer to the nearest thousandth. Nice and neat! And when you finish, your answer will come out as 0.142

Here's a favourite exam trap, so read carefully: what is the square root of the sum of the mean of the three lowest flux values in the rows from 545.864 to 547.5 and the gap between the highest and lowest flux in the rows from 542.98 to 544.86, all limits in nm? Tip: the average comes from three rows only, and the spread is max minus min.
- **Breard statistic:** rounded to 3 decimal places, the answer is 3.313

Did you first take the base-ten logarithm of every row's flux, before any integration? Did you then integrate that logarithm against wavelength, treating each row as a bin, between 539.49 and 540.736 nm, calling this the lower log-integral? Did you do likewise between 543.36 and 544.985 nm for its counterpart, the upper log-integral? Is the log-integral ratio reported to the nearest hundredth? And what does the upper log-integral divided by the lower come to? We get 1.33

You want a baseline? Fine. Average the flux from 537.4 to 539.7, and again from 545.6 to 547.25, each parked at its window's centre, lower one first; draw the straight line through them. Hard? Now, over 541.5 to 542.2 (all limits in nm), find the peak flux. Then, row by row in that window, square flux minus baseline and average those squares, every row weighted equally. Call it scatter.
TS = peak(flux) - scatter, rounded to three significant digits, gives 8.84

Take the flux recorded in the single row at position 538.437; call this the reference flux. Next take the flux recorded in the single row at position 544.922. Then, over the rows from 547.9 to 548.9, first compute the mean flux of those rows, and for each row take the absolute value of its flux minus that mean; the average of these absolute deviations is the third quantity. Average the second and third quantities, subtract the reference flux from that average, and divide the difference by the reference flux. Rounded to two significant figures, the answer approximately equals -0.56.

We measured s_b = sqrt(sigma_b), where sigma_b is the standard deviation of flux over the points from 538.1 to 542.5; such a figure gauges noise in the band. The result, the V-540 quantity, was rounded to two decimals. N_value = 0.91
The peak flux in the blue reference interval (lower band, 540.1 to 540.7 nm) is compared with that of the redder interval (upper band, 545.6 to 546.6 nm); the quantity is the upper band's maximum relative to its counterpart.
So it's 1.03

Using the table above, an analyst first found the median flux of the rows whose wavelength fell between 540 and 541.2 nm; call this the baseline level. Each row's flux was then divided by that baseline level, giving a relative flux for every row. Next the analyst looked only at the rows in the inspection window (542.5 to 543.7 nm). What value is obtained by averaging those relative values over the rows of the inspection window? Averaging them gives 0.98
